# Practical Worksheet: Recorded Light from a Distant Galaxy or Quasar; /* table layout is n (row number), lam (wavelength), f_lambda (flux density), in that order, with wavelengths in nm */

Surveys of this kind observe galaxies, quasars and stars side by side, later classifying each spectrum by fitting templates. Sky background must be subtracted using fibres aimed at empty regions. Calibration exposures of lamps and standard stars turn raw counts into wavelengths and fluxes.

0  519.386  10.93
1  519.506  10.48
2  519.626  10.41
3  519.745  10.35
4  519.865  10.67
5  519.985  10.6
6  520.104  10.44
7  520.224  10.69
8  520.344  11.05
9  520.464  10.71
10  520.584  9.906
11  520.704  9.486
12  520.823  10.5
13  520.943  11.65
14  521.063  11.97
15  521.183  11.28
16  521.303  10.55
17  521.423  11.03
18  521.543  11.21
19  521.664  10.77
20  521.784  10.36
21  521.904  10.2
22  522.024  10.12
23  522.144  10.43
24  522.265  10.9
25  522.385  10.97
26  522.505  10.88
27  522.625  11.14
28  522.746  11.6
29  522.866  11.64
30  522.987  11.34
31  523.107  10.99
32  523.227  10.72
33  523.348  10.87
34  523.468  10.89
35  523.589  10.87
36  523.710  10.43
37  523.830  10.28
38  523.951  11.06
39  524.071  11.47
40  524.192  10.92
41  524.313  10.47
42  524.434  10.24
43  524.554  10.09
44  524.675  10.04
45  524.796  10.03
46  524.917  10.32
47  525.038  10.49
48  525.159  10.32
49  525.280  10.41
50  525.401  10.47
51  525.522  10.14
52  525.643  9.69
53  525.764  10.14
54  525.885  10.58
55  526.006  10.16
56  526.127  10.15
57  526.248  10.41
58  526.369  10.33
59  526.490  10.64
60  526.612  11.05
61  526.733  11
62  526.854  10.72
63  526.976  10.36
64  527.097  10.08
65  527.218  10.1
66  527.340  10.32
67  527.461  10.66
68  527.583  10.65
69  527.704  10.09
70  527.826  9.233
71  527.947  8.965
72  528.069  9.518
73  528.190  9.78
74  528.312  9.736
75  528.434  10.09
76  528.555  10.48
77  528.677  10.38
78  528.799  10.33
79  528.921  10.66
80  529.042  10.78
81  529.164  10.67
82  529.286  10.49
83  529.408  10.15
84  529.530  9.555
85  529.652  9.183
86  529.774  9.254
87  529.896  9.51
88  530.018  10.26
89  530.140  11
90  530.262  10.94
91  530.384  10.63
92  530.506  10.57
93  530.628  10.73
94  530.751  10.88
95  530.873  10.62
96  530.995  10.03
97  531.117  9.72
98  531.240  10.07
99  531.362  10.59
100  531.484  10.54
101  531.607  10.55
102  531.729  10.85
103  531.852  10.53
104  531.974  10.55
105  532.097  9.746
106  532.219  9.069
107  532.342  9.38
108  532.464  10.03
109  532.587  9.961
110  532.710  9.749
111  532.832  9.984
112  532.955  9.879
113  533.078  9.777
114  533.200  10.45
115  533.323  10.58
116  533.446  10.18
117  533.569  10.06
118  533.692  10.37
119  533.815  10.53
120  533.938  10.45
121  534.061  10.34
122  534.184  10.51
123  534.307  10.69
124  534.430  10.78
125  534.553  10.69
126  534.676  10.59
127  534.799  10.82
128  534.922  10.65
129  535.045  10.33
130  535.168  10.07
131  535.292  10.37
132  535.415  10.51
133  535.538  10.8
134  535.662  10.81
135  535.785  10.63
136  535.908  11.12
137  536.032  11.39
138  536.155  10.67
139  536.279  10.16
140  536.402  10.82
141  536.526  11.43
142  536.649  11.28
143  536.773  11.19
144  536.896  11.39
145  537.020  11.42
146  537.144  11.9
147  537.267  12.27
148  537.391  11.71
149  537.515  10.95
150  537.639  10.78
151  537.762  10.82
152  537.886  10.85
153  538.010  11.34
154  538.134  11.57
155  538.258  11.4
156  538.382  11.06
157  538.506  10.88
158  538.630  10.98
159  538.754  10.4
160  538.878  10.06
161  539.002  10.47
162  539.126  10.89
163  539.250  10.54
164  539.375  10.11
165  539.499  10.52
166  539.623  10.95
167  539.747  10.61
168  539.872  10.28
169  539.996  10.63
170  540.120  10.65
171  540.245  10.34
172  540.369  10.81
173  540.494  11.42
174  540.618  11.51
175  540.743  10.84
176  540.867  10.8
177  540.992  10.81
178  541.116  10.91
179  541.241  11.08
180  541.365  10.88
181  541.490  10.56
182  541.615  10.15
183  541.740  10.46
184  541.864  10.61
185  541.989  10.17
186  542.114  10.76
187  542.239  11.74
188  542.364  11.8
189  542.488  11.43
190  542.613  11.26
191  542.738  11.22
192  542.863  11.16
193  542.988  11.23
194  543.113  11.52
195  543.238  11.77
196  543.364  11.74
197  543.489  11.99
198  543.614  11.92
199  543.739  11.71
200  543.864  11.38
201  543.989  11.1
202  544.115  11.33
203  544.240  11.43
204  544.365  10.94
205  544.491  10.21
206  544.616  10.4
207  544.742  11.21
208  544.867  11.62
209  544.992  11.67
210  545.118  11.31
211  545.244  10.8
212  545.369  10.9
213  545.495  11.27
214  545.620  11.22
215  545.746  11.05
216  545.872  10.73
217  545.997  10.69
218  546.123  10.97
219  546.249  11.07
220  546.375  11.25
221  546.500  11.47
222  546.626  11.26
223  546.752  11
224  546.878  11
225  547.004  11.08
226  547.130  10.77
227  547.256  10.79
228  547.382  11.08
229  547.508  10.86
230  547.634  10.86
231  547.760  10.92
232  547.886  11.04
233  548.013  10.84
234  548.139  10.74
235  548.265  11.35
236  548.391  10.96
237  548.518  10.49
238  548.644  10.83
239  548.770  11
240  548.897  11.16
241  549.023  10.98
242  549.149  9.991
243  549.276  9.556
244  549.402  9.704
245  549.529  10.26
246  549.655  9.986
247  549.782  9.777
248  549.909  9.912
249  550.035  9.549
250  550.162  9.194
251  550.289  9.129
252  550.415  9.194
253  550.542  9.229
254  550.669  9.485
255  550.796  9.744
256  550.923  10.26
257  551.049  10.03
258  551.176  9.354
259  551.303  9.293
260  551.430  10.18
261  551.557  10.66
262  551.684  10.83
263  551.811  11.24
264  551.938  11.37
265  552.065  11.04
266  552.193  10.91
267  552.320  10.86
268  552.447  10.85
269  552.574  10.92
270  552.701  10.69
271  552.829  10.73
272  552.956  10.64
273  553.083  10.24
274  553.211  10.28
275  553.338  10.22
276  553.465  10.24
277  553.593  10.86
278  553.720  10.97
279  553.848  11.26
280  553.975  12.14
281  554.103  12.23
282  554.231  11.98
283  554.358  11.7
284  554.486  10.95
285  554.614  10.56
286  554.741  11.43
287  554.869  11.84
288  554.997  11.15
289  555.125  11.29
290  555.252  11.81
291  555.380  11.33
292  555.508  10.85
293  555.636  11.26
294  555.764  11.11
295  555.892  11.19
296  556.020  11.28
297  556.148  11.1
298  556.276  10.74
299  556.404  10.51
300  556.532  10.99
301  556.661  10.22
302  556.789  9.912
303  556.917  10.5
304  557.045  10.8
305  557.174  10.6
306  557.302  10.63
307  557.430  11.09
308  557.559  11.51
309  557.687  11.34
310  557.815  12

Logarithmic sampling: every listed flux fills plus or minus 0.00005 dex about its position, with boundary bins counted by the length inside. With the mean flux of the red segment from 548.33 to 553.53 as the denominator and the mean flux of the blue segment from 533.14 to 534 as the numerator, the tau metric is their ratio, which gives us 1.01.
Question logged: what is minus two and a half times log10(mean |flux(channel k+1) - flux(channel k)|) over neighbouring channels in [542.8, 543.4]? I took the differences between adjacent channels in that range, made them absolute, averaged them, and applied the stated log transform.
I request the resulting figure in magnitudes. 1.99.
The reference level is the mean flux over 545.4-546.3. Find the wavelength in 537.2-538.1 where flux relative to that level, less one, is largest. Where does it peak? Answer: 537.267 nm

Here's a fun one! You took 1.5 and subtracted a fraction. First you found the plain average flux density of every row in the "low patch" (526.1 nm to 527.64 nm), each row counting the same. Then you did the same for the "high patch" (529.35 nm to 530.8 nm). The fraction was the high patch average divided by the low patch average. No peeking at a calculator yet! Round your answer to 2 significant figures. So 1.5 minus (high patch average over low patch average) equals 0.53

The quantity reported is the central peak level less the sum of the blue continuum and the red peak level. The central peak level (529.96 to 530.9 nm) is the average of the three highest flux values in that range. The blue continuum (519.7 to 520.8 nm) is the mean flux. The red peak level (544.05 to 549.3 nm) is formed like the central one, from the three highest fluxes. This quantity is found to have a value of -11.1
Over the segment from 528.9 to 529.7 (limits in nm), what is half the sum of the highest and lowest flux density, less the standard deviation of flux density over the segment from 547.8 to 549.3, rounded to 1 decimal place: 9.5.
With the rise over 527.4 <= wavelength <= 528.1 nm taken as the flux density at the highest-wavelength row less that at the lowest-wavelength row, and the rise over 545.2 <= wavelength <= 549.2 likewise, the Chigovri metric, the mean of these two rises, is -1.0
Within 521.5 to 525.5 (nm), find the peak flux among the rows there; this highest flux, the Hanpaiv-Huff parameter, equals 11.64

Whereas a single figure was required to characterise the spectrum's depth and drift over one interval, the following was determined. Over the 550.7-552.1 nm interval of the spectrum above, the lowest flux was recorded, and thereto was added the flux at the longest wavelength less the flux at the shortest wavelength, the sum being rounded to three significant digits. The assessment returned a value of 10.6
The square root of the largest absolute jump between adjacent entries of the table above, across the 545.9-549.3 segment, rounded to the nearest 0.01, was 0.99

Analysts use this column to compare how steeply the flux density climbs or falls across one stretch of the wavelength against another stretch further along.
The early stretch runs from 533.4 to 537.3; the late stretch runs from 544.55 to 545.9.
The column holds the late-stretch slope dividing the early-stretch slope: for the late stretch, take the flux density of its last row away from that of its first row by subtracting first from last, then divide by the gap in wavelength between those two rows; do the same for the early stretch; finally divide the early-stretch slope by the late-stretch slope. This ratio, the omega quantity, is 2.1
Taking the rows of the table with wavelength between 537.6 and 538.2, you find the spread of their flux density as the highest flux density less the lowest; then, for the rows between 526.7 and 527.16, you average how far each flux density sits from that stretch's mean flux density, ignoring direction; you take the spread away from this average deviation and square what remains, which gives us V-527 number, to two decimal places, 0.22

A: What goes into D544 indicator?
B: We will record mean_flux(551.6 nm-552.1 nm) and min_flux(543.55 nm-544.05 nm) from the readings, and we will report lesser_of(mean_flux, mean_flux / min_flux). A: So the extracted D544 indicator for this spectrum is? 1.00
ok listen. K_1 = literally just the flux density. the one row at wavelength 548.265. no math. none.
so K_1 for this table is 11.35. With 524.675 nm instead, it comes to 10.04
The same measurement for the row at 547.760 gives 10.92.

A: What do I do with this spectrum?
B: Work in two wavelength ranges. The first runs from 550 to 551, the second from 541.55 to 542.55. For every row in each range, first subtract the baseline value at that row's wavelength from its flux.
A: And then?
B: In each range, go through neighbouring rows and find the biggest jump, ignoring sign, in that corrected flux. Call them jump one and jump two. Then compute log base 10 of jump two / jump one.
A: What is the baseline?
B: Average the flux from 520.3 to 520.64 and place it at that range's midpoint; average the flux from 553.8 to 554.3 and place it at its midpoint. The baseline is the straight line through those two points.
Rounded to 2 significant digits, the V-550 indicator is 0.28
